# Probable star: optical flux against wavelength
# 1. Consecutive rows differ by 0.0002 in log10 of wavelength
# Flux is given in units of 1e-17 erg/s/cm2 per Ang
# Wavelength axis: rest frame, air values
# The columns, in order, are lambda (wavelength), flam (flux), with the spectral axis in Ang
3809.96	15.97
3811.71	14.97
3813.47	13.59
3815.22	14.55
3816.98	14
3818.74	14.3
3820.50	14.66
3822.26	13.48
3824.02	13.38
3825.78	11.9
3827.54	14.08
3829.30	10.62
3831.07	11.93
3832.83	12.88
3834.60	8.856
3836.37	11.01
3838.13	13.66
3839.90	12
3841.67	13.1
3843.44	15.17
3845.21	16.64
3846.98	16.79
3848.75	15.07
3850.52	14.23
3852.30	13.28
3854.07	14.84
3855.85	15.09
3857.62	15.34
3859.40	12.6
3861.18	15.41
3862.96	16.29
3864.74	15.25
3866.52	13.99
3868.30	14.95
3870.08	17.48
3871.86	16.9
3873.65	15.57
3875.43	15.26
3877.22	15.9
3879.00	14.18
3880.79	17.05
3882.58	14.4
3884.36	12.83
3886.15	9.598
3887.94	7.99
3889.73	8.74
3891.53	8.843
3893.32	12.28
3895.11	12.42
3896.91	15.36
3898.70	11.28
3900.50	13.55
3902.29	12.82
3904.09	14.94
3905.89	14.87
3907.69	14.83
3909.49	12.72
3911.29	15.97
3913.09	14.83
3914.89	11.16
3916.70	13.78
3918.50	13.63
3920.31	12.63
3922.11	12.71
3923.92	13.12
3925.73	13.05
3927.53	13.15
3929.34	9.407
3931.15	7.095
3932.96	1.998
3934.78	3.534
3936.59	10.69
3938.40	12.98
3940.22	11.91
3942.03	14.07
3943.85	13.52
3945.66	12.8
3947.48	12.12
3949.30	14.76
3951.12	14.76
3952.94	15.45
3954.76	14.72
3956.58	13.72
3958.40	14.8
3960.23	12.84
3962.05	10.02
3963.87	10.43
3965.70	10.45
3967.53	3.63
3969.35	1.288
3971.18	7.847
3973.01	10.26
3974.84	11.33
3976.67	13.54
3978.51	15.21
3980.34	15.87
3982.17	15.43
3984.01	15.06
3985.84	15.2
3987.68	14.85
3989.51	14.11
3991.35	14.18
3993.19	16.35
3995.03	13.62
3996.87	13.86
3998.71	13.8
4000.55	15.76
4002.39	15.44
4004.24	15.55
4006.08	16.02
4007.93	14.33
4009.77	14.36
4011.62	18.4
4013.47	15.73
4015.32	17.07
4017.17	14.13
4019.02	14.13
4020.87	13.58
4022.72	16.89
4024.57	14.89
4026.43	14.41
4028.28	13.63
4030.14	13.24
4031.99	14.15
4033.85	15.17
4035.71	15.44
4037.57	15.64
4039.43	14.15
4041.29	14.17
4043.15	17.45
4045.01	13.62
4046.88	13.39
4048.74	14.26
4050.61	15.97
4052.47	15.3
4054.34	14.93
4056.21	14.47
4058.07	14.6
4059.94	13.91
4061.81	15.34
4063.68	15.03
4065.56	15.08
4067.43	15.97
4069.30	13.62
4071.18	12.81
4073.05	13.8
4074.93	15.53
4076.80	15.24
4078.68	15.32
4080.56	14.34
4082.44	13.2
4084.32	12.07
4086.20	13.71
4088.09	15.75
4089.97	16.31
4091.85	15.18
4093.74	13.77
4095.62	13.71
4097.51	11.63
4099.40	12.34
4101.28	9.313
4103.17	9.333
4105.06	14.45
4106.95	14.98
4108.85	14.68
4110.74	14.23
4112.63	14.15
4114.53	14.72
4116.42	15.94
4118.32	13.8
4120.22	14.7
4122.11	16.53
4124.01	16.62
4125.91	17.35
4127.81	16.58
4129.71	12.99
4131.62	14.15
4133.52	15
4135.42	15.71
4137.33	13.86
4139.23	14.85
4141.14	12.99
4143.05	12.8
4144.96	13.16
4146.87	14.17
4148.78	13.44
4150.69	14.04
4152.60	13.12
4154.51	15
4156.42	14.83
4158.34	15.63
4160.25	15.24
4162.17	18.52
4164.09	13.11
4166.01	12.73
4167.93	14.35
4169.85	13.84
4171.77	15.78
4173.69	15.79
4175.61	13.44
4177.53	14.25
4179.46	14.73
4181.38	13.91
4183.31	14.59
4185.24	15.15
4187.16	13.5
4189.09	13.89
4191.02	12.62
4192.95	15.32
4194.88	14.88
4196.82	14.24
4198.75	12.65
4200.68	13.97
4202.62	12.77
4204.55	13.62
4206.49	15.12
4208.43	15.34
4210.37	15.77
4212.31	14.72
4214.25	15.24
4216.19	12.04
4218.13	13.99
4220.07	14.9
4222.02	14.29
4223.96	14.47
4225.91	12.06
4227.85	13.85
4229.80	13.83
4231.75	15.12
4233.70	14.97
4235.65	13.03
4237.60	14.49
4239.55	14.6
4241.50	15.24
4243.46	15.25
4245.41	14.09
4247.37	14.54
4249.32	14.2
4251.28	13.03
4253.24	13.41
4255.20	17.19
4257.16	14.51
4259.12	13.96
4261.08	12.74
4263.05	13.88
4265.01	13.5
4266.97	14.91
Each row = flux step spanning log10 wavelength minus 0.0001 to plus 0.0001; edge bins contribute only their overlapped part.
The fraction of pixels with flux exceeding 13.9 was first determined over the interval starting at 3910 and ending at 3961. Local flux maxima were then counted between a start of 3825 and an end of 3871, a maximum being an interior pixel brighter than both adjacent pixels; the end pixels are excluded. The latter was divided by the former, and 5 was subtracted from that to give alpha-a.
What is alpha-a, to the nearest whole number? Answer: 16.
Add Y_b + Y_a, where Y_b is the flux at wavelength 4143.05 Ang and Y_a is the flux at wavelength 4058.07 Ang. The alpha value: 27.4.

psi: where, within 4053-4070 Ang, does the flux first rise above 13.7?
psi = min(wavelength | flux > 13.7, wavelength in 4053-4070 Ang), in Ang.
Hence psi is 4054.34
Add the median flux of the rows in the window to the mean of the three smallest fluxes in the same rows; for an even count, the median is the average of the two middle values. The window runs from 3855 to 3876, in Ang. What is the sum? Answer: 29.1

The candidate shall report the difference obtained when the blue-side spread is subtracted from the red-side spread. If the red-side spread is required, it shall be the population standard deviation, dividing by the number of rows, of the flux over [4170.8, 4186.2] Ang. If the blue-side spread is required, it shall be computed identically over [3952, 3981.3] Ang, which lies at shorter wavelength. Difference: -3.3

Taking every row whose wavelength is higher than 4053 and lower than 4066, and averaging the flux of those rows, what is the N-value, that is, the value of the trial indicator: 14.8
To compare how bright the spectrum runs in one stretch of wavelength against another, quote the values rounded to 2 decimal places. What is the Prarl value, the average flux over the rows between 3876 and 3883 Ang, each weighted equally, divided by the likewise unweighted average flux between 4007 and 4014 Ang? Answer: 0.98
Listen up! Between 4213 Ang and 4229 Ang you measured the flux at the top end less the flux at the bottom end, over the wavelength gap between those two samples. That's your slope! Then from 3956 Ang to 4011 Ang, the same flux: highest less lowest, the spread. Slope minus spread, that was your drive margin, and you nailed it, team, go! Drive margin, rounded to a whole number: -15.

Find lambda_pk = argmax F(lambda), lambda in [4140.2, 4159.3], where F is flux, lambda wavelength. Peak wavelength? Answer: 4158.34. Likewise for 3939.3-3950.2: 3949.30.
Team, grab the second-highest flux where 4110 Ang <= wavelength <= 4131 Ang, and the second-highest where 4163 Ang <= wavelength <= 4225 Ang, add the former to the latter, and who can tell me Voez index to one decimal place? 32.4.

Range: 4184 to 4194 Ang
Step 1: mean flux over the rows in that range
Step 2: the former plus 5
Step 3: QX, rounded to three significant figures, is 19.1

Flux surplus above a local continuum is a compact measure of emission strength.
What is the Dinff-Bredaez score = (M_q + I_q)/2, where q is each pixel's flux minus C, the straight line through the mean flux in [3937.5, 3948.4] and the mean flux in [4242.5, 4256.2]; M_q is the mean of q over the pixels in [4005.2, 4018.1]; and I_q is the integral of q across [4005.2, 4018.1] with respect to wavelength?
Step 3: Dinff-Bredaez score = 17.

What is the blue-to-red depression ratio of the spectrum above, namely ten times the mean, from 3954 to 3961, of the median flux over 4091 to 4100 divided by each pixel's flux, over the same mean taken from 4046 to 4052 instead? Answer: 10.4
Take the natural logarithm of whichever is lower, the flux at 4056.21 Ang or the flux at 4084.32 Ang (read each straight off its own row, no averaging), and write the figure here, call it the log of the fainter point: 2.49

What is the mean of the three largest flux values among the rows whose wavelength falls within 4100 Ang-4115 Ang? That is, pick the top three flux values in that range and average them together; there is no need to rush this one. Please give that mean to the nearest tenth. 14.8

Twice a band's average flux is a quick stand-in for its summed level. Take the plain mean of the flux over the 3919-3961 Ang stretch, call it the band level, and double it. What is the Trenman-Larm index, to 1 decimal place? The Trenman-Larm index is 24.0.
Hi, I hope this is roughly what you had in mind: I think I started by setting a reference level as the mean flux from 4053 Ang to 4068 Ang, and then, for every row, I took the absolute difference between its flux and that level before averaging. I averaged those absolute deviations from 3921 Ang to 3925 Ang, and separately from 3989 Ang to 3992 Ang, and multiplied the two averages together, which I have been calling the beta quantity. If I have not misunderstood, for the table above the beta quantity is 1.5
